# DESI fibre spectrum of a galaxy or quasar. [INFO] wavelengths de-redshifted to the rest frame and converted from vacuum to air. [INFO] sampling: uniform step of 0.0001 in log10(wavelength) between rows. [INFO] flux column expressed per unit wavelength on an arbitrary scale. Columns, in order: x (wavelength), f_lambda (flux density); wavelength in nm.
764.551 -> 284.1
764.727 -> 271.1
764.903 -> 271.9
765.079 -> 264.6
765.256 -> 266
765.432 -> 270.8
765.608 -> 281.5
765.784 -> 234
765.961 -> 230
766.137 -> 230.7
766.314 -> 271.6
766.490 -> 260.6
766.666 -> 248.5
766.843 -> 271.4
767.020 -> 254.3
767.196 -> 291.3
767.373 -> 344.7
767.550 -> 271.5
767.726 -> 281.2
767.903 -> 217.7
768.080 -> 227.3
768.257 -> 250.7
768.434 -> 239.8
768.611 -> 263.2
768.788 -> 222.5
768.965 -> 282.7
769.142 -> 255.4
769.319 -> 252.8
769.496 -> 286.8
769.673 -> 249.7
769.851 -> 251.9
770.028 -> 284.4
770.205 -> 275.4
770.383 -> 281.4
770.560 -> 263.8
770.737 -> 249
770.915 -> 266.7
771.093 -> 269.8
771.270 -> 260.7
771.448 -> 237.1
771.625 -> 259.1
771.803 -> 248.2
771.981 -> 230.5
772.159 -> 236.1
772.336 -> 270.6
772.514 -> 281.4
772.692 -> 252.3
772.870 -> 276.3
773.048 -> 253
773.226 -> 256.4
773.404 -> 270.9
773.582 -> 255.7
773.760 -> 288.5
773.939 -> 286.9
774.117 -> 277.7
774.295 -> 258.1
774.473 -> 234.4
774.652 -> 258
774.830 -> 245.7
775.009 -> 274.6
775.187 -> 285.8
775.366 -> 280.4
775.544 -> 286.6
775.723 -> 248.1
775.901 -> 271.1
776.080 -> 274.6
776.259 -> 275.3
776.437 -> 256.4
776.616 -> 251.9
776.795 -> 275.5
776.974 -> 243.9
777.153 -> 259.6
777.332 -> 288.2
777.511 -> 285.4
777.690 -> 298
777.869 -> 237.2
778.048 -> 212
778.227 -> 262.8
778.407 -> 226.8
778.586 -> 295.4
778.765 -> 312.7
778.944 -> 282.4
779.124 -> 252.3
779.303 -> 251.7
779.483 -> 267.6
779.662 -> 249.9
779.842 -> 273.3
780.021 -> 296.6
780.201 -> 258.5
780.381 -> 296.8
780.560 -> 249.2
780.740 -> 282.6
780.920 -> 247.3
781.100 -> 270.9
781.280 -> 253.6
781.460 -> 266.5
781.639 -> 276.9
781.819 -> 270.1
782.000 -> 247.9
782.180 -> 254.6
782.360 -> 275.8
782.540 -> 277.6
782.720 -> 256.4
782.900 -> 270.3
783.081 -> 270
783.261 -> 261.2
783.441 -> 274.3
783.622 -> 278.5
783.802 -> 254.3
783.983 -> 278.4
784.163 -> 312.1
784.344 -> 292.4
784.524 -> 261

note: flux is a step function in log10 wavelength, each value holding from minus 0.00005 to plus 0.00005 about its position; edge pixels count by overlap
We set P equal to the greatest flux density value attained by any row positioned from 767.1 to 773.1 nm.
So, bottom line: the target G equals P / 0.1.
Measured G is 3447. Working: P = 344.7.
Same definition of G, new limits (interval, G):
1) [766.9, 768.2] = 3447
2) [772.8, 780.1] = 3127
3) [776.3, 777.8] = 2980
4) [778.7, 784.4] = 3127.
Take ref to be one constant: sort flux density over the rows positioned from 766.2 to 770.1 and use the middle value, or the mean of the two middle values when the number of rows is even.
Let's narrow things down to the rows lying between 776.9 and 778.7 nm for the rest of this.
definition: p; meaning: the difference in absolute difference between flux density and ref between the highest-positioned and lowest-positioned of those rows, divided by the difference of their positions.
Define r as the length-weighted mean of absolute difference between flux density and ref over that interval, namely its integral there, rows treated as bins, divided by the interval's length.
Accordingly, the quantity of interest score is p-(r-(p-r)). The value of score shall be -23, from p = 14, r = 26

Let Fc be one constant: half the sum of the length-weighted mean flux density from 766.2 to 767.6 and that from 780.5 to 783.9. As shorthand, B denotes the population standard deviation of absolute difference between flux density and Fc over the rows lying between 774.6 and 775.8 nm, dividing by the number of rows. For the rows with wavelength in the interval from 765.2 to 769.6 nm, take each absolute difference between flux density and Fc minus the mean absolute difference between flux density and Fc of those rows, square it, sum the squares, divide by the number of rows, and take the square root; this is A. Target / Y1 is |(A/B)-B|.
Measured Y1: 4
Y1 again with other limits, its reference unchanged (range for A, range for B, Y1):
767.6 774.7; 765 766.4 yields 16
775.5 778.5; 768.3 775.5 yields 10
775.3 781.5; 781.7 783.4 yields 6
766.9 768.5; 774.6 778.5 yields 12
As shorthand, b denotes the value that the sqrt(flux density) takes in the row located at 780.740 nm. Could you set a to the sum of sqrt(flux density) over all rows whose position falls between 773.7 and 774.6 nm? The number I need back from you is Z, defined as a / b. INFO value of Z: 4.9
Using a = 82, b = 16.8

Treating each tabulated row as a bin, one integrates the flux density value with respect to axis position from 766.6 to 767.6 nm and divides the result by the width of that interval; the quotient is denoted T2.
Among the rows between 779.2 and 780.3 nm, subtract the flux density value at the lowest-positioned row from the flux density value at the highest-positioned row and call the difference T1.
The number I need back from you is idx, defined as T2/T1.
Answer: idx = 41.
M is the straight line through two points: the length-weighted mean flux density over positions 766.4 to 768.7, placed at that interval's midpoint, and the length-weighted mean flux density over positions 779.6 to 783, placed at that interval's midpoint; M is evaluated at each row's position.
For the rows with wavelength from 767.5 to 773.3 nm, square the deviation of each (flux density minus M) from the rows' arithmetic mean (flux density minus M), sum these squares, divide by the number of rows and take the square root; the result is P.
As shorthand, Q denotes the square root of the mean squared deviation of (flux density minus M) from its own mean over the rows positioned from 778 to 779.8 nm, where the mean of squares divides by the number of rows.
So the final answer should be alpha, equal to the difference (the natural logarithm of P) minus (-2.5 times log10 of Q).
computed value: 6.6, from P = 18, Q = 29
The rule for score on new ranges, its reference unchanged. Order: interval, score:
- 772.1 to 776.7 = -36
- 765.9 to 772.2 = -38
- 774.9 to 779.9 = -40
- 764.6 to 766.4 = -34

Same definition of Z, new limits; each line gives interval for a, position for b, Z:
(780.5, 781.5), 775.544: 5.7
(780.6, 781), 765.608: 1.9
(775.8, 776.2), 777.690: 1.9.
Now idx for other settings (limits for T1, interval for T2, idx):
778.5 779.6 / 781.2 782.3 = -9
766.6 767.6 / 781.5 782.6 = 12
